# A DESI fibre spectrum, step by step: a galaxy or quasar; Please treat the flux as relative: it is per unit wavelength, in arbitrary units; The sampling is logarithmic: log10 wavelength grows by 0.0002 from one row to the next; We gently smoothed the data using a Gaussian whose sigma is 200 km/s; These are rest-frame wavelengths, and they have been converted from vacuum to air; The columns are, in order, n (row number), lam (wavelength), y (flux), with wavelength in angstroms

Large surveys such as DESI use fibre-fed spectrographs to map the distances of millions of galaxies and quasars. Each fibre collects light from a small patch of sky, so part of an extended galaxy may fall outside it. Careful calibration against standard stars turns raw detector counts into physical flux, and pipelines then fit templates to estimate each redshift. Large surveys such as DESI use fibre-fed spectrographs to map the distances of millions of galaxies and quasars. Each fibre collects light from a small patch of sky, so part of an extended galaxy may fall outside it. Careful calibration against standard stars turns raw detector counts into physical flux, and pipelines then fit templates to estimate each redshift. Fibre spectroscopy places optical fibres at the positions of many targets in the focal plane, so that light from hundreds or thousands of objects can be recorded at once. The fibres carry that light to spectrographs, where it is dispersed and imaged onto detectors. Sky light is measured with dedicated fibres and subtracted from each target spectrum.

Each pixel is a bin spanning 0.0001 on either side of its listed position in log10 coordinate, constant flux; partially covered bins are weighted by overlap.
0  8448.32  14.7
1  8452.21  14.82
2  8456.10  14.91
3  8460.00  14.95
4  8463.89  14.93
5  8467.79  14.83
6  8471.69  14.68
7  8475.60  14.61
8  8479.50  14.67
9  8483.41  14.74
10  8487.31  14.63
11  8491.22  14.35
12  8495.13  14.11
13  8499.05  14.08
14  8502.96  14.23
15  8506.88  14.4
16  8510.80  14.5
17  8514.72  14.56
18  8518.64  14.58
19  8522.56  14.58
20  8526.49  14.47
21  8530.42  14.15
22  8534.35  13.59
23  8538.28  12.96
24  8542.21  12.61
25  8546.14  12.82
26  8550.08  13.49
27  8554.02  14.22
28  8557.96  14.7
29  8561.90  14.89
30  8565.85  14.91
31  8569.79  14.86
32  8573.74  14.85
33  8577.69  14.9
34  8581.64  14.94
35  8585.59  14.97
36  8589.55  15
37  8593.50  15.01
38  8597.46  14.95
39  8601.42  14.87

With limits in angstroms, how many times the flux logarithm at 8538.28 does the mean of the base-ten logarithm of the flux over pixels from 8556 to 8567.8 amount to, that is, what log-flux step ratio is 1.05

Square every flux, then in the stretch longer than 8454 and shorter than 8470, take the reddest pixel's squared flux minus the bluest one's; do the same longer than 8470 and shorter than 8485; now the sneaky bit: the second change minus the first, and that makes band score 4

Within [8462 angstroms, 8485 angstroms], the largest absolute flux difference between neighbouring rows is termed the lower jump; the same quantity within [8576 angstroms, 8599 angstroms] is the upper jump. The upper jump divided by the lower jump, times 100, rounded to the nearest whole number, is 40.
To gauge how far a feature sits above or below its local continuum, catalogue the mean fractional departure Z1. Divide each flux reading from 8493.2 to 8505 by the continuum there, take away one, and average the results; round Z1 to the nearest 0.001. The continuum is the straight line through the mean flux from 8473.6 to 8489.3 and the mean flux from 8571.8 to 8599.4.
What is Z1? -0.039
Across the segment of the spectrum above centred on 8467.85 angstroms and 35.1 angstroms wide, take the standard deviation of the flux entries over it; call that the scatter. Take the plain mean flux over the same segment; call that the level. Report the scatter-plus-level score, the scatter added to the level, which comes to 14.9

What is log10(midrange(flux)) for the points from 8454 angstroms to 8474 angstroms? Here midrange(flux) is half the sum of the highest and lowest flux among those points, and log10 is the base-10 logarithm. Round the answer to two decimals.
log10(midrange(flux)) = 1.17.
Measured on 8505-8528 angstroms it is 1.16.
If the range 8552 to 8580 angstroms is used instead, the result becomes 1.16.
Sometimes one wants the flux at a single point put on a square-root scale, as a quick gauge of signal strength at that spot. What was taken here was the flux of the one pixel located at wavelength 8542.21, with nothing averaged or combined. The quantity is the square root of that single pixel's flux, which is 3.55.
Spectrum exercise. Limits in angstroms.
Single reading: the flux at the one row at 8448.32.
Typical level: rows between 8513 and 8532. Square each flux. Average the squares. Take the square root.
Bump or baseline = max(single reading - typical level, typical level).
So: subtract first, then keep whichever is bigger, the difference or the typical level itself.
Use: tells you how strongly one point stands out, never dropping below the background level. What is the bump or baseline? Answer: 14.5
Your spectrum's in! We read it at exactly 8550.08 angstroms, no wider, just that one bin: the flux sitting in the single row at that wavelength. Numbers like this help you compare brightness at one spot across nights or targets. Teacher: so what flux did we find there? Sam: 13.49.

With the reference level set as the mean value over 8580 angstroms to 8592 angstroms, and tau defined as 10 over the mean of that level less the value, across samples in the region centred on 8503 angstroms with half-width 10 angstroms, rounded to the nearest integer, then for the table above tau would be 14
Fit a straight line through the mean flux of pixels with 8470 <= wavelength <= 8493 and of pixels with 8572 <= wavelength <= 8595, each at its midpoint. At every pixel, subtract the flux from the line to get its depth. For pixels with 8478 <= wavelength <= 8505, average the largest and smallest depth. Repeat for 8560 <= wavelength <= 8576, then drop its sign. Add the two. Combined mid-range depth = 0.3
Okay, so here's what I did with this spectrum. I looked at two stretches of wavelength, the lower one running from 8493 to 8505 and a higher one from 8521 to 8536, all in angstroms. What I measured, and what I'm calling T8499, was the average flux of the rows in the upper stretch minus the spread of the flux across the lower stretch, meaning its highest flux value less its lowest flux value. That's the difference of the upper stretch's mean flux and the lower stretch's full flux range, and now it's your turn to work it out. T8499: 14.0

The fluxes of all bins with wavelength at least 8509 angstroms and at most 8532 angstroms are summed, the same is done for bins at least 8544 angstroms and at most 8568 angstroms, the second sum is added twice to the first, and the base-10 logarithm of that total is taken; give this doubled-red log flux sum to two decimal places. 2.41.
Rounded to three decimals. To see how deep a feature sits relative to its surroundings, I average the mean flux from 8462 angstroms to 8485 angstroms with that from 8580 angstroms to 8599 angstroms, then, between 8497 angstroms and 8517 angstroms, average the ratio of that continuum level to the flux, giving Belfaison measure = 1.035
